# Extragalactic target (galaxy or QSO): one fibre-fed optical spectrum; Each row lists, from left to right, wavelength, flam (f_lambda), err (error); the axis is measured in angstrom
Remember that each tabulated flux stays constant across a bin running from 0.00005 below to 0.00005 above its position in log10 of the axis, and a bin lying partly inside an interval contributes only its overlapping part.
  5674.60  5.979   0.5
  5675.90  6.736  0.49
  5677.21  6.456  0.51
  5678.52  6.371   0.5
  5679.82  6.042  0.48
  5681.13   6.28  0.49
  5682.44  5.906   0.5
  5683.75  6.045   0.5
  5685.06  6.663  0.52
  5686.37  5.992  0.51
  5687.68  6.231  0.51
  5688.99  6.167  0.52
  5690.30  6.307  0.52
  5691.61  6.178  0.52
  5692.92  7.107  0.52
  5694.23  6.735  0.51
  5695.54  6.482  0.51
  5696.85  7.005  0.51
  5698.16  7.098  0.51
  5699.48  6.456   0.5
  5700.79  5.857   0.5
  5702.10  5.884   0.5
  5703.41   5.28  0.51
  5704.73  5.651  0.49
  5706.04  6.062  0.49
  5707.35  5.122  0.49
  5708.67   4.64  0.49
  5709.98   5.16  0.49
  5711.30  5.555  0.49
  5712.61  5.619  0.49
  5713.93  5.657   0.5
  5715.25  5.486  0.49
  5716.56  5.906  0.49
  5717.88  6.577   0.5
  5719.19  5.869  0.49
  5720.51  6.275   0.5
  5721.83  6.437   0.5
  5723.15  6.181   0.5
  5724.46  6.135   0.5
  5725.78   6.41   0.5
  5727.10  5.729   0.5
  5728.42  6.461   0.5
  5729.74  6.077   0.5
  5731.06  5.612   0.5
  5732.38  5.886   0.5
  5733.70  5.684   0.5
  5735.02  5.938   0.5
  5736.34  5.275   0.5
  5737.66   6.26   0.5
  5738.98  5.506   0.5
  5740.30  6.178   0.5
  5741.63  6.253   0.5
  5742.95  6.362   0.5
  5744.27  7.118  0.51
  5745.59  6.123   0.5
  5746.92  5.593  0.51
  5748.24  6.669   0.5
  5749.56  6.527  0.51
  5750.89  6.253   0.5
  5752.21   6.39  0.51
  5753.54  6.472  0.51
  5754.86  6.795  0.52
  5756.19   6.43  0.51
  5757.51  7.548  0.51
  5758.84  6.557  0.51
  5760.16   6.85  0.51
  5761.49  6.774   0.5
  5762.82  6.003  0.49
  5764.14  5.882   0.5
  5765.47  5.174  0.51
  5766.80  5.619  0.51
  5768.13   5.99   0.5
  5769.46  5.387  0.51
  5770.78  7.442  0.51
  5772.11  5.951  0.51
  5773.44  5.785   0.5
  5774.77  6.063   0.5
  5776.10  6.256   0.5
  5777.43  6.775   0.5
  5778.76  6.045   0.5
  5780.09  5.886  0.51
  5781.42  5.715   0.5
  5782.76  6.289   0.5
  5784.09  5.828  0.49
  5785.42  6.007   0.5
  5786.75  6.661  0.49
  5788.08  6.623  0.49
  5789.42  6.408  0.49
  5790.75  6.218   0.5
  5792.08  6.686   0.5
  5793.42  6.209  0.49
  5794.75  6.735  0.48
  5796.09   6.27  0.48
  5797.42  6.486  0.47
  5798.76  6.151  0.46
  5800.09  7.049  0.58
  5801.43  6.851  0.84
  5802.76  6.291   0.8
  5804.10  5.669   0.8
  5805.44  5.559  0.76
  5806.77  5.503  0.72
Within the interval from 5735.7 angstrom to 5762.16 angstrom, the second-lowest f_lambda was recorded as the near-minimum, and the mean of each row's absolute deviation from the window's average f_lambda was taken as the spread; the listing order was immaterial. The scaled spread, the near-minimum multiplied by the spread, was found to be 2.1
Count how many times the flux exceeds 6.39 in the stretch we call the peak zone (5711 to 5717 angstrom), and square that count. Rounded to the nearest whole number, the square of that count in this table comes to 0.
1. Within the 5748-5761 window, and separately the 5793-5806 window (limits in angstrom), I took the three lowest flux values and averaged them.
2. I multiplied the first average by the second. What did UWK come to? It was 36.8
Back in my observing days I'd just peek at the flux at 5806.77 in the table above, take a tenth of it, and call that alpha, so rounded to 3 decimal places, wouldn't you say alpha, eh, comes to 0.550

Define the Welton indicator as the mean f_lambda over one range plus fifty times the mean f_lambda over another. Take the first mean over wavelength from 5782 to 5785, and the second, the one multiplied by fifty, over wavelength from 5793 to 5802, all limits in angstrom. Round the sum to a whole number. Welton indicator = 333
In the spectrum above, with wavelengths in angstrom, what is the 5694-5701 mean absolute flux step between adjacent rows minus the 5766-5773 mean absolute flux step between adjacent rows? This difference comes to -0.7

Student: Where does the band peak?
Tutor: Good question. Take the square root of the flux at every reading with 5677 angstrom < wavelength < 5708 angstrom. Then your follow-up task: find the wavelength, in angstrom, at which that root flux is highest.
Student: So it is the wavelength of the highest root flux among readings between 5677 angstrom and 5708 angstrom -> 5692.92 angstrom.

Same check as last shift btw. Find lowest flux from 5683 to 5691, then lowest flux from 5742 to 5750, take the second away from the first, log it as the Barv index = 0.40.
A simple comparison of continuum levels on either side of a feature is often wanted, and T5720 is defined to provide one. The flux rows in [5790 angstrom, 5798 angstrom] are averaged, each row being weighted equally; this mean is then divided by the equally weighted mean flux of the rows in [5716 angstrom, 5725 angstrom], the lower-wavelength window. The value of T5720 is 1.04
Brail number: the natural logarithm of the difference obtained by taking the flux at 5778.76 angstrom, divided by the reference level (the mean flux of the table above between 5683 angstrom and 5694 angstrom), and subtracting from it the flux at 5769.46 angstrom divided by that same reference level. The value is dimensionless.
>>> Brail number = -2.3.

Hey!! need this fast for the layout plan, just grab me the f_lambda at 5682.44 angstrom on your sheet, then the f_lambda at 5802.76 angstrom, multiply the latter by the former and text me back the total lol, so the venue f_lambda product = 37.2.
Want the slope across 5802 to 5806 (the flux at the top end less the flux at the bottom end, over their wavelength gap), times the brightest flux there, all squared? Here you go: 3.0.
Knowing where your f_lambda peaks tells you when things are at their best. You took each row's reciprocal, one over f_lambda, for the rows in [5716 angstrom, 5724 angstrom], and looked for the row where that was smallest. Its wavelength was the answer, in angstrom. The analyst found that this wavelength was 5717.88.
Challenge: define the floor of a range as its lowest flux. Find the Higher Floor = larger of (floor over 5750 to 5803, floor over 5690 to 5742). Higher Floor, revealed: 5.2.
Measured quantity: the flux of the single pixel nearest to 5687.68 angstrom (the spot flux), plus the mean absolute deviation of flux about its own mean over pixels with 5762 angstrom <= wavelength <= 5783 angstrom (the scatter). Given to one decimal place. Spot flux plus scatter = 6.6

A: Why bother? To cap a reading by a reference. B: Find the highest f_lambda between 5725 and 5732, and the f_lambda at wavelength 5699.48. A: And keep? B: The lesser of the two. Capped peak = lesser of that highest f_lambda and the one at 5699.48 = 6.46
